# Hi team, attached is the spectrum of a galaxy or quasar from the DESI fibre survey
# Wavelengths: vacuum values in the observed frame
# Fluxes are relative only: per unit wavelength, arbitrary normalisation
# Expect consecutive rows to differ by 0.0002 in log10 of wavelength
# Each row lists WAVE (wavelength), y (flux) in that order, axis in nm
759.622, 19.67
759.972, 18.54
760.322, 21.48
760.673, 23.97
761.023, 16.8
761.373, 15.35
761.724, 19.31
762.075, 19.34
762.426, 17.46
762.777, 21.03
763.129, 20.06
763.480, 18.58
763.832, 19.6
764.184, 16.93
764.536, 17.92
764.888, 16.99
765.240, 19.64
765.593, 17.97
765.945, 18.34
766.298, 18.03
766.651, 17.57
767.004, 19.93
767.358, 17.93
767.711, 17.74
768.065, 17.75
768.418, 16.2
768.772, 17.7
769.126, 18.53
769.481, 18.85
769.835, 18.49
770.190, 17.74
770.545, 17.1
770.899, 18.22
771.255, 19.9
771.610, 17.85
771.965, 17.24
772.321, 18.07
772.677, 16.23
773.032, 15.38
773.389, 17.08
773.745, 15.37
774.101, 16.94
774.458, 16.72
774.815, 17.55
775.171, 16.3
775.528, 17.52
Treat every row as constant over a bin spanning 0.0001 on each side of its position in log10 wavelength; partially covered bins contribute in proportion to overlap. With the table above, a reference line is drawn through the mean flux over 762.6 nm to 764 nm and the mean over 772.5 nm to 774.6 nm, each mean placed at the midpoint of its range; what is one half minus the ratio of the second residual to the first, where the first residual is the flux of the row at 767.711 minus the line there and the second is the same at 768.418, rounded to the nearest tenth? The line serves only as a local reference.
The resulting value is -2.8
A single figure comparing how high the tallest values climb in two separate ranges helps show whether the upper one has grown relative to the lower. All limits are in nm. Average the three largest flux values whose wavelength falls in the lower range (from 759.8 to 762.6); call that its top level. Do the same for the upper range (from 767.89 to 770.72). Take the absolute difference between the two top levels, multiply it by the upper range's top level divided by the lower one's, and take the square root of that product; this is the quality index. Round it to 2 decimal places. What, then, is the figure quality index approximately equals 1.60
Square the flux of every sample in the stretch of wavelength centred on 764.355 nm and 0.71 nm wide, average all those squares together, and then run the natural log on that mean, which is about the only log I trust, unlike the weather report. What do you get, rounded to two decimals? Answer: 5.72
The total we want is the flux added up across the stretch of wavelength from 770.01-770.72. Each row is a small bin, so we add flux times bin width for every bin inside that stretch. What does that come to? 12.4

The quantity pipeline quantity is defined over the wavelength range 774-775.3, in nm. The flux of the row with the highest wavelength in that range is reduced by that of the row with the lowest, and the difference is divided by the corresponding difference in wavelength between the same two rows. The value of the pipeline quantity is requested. -0.6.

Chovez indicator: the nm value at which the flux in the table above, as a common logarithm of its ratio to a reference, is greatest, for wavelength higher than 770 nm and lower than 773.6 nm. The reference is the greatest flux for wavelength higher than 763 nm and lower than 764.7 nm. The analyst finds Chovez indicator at 771.255 nm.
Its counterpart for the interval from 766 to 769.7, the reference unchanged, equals 767.004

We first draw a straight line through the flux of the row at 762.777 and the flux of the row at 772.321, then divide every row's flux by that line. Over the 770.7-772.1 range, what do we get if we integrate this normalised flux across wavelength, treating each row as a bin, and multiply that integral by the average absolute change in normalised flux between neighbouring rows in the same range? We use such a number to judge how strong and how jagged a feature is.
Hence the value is 0.11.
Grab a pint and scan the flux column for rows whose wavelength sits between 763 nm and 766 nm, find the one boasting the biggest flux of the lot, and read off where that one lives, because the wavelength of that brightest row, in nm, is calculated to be 763.129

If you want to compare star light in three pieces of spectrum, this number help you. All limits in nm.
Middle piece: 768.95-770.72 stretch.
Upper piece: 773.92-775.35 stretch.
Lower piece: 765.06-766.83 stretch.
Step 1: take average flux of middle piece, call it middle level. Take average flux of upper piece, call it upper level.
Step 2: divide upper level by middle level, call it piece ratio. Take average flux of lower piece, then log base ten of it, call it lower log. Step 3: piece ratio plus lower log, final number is 2.19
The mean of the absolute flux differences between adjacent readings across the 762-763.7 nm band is 2.0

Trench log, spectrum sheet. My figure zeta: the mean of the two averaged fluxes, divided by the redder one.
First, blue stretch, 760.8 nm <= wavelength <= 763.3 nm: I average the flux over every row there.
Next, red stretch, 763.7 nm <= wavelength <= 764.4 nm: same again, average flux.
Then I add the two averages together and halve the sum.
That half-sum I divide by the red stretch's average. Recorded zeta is 1.01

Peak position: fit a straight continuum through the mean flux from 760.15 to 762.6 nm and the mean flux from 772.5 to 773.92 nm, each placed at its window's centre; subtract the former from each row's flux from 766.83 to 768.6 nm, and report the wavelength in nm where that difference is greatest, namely 767.004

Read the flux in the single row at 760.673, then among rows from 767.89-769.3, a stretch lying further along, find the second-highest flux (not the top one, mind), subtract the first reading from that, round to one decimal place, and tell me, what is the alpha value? -6.2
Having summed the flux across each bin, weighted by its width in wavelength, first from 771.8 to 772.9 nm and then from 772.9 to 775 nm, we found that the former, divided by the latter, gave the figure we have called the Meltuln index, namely 0.5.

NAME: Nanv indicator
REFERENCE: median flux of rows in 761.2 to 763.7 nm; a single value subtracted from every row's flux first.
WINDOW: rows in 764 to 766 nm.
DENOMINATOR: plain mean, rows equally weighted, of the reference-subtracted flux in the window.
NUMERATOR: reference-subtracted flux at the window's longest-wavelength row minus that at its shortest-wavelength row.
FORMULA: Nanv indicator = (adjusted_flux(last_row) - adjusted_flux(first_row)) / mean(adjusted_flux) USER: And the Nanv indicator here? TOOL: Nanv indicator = -1.0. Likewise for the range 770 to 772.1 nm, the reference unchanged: 0.4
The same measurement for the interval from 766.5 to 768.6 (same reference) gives 0.9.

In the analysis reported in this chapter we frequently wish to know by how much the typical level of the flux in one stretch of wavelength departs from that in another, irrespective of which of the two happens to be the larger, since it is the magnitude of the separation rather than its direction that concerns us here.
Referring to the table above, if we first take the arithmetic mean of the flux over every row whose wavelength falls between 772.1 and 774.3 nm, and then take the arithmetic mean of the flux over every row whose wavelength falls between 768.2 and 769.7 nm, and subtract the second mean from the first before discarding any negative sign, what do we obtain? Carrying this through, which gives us 1.3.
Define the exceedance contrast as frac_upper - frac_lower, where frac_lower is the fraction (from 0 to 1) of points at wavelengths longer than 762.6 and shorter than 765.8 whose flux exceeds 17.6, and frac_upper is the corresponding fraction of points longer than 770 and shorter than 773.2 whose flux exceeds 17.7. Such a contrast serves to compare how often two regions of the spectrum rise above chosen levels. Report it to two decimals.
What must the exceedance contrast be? -0.22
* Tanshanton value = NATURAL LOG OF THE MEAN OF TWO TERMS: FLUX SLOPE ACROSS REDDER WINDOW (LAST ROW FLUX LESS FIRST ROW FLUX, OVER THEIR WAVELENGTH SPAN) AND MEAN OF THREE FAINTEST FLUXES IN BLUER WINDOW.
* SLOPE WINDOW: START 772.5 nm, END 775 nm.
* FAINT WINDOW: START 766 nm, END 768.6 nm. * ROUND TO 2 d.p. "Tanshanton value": 2.19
